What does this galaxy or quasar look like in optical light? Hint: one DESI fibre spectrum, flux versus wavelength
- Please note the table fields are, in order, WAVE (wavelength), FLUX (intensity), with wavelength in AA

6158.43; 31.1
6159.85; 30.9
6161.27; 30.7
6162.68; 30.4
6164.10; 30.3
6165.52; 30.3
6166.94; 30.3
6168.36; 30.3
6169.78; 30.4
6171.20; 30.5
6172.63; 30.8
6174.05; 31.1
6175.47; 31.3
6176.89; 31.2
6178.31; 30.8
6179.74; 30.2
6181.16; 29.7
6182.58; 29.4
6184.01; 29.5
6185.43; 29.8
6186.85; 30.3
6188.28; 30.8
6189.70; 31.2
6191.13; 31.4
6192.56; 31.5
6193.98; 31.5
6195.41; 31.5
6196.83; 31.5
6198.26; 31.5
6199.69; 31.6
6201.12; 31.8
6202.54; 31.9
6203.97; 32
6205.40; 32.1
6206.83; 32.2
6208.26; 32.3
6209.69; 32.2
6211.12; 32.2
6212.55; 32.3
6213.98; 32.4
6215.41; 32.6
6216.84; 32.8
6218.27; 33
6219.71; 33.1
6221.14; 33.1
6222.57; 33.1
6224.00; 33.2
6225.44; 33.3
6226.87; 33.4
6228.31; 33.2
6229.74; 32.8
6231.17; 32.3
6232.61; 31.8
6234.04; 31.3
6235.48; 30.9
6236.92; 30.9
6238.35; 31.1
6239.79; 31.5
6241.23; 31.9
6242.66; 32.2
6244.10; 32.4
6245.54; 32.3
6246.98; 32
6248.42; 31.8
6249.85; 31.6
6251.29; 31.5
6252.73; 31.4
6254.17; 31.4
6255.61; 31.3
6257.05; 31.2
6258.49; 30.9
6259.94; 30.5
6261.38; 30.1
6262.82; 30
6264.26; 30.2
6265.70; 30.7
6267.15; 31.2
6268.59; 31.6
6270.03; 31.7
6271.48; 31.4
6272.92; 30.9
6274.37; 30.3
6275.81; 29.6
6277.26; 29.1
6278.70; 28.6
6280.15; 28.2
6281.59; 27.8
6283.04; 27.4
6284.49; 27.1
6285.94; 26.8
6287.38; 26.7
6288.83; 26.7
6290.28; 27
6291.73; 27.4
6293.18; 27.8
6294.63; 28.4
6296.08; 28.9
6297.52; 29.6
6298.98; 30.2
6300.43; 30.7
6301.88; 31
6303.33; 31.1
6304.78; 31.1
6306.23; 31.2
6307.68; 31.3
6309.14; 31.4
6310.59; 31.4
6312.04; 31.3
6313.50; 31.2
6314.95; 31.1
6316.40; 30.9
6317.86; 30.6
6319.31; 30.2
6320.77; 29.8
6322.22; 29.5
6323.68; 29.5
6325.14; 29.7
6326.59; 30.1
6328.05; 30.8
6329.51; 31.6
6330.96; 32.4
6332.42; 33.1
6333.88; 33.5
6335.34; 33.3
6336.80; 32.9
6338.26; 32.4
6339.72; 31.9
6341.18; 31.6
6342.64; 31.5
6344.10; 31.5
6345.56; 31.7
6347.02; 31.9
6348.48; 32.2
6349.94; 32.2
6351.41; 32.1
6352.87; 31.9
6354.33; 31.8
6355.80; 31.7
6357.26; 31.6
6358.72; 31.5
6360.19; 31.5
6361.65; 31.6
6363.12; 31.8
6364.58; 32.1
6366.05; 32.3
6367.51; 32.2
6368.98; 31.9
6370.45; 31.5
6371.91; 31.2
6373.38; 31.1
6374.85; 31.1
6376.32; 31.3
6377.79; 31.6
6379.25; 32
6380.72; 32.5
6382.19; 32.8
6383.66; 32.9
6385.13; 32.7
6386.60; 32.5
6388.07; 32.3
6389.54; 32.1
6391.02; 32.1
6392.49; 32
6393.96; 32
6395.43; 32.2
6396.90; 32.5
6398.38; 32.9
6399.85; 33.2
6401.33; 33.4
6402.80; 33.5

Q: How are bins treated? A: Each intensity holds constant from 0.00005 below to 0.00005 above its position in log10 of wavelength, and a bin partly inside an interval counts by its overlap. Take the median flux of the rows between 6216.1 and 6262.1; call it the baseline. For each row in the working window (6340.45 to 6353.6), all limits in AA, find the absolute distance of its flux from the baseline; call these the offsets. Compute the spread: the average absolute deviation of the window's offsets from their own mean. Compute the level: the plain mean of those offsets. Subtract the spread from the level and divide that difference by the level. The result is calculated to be 0.57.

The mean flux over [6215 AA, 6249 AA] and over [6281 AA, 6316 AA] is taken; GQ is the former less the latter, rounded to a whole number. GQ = 3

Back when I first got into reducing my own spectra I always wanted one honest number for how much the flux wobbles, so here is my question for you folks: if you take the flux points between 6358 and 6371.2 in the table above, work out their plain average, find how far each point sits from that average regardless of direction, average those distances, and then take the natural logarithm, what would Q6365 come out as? -1.3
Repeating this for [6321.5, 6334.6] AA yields 0.3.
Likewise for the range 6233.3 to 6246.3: -0.6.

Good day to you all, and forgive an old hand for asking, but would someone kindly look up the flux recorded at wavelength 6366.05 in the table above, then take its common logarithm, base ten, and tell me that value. 1.51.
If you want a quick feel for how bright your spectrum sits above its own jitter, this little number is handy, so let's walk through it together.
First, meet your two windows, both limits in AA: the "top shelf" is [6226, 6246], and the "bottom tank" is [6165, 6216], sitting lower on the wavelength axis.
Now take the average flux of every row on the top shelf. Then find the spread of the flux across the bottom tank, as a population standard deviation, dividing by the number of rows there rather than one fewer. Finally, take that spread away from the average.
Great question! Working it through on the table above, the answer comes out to 31.1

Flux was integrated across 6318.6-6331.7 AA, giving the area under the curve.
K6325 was 398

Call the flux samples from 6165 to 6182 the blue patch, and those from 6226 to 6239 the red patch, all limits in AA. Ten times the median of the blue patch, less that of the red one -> 273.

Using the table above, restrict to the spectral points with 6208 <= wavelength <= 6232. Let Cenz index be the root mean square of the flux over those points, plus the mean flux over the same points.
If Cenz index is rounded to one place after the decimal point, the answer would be 65.6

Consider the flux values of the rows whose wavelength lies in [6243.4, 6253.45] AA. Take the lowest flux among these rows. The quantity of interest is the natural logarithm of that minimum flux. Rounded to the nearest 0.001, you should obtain 3.447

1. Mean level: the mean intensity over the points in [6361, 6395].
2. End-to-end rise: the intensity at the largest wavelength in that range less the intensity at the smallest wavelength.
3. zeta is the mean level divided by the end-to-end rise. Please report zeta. 80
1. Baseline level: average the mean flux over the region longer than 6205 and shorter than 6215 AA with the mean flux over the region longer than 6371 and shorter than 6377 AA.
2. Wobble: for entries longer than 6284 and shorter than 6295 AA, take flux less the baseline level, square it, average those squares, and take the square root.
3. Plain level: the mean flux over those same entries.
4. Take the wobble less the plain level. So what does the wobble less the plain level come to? -22.7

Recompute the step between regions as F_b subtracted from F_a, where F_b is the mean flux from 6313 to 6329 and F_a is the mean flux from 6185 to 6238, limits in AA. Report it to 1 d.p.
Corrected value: 1.7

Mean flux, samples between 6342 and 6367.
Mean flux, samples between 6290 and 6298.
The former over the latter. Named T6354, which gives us 1.13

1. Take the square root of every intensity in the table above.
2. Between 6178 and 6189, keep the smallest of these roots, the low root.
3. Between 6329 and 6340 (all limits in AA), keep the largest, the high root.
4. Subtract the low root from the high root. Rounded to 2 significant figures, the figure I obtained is 0.37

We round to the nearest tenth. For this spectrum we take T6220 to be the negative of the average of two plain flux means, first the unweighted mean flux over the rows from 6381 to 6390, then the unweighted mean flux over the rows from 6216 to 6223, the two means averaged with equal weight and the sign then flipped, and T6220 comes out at -32.8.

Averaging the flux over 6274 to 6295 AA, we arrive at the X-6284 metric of 27.9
